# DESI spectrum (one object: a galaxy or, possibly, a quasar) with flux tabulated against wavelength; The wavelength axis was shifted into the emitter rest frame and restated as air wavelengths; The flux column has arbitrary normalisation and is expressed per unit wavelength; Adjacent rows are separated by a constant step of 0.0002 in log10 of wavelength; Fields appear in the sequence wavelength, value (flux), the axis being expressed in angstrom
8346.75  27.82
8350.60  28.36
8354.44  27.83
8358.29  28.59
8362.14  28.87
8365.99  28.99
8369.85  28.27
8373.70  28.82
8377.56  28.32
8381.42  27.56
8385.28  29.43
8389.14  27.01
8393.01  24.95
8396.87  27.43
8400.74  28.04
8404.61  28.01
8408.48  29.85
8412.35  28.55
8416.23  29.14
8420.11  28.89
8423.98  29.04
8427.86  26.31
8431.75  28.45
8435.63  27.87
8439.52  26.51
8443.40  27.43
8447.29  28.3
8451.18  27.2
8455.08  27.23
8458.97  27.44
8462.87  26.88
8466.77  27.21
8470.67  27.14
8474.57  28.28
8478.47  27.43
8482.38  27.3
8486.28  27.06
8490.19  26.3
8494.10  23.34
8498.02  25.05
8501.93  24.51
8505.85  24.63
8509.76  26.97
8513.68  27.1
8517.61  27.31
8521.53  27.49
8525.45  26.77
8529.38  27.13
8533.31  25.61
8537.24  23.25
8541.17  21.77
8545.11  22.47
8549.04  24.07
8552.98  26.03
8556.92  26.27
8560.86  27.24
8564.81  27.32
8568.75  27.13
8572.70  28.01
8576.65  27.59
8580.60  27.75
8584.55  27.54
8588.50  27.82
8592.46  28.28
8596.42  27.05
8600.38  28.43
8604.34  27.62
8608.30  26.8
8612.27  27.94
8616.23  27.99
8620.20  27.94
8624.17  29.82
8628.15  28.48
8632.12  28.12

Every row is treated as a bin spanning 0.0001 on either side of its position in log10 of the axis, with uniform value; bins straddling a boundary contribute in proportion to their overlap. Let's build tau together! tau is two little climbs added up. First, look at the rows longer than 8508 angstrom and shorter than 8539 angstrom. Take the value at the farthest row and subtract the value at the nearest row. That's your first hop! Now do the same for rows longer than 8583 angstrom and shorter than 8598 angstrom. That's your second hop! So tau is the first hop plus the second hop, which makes -4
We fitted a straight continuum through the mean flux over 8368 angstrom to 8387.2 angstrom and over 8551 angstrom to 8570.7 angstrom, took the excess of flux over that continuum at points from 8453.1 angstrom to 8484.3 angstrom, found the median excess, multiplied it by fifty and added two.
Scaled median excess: -17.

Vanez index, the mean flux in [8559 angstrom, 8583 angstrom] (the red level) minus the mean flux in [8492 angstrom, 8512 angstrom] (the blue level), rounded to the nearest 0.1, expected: 2.6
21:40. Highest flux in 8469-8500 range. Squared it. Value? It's 800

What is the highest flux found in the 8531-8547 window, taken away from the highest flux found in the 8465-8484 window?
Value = 2.7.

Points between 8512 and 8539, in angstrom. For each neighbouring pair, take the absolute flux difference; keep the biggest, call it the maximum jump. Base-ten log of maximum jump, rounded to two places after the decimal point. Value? 0.37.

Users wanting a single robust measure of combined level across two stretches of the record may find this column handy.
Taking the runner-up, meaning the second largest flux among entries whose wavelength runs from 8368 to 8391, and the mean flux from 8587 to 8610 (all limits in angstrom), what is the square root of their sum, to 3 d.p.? 7.516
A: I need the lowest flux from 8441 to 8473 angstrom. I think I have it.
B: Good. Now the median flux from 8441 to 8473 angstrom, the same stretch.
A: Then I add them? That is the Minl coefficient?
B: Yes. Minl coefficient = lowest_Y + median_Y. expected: 54.1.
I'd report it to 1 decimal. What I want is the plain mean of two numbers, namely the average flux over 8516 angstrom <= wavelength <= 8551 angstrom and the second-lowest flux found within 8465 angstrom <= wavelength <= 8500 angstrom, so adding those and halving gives 25.1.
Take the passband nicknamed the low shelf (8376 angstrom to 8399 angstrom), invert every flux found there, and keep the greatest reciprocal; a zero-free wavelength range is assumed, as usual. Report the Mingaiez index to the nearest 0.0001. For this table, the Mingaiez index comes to 0.0401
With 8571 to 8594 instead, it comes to 0.0363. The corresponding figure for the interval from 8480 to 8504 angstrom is 0.0428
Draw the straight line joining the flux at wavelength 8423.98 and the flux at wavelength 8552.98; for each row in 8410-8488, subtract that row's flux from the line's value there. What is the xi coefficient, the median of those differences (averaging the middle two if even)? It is 0.77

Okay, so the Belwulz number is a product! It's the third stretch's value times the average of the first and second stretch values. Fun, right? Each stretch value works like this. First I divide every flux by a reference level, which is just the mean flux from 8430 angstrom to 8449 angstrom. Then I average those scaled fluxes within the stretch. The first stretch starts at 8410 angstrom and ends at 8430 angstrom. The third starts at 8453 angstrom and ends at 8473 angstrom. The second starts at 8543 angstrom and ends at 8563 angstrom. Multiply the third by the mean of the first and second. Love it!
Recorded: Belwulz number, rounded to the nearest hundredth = 0.95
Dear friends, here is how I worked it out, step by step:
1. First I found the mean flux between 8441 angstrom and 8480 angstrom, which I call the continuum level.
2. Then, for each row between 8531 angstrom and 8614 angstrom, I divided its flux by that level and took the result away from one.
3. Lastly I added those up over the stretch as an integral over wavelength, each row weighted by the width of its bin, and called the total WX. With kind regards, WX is 2.9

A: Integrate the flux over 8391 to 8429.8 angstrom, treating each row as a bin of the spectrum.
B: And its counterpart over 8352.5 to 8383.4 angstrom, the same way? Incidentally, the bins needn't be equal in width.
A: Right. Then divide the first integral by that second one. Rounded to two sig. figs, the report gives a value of 1.2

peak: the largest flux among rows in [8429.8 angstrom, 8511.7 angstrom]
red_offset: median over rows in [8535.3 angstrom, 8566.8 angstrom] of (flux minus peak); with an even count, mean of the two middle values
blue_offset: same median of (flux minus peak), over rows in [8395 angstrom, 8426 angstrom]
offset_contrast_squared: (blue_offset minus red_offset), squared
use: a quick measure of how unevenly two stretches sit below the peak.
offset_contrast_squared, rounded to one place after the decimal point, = 13.5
